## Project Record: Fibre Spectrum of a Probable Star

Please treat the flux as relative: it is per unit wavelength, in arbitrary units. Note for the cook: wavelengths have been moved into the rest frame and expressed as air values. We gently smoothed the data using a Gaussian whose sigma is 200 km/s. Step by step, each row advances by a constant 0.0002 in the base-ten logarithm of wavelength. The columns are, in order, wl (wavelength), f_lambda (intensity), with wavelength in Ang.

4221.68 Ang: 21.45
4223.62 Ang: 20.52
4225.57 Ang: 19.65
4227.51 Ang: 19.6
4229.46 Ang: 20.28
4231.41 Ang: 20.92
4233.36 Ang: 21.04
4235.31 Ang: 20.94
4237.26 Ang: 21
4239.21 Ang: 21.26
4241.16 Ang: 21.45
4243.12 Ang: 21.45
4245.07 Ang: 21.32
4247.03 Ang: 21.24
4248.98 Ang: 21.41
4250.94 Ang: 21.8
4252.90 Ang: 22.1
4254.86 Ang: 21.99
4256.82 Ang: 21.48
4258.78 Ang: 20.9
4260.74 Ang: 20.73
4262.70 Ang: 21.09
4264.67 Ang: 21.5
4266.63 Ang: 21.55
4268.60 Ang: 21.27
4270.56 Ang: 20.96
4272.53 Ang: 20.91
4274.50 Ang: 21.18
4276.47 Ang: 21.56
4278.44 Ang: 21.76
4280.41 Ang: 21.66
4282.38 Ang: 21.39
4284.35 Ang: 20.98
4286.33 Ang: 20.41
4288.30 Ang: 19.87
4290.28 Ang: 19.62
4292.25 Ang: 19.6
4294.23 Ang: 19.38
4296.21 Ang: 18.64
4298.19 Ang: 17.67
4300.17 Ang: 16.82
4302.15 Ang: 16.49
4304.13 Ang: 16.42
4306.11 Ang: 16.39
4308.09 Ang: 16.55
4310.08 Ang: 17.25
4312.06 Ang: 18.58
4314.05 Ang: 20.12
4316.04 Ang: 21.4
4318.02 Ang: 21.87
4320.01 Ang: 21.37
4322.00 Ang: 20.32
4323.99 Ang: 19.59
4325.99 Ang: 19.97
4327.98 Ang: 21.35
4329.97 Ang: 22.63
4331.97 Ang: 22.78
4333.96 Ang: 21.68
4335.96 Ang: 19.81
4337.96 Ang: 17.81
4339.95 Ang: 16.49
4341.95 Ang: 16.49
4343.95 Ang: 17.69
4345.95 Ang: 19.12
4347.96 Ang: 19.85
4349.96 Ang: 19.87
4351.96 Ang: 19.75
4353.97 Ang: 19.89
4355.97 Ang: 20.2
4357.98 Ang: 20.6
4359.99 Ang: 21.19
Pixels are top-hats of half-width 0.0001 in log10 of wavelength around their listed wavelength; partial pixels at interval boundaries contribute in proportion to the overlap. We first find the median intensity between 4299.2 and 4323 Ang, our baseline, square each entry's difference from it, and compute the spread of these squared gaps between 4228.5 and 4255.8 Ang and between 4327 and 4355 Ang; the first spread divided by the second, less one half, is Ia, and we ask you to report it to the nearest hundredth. -0.10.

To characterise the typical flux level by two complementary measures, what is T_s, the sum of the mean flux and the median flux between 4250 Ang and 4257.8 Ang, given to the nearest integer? 44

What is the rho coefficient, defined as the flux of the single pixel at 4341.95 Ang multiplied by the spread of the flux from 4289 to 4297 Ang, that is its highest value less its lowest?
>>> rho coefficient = 16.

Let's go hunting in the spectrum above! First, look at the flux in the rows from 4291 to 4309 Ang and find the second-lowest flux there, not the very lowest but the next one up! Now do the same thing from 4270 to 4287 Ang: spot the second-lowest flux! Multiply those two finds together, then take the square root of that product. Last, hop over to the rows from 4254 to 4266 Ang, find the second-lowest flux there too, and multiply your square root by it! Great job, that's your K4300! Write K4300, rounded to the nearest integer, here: 387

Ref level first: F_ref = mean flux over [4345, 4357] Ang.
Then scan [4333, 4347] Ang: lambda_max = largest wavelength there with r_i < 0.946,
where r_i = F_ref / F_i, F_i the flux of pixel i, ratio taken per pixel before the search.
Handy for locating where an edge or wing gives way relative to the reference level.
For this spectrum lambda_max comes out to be 4333.96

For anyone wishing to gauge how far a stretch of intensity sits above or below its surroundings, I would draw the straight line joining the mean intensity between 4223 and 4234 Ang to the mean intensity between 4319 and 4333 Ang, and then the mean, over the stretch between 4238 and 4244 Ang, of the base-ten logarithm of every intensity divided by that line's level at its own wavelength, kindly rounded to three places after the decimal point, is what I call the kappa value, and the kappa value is 0.020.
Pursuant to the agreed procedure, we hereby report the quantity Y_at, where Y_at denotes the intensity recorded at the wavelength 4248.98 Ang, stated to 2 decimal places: 21.41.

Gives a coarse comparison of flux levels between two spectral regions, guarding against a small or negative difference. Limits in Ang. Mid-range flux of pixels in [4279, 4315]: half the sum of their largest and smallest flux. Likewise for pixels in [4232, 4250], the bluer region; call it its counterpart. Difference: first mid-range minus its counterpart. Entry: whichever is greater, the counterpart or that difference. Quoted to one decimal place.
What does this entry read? 21.2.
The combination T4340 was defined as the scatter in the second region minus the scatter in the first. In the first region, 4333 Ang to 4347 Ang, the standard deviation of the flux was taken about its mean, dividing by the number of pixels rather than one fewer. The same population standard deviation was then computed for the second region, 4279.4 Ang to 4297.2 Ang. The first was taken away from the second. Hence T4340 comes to -0.80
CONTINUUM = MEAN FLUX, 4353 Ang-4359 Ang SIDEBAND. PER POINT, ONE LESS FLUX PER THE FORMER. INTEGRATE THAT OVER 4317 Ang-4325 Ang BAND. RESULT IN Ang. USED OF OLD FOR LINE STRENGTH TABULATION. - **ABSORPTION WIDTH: -0.22 Ang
